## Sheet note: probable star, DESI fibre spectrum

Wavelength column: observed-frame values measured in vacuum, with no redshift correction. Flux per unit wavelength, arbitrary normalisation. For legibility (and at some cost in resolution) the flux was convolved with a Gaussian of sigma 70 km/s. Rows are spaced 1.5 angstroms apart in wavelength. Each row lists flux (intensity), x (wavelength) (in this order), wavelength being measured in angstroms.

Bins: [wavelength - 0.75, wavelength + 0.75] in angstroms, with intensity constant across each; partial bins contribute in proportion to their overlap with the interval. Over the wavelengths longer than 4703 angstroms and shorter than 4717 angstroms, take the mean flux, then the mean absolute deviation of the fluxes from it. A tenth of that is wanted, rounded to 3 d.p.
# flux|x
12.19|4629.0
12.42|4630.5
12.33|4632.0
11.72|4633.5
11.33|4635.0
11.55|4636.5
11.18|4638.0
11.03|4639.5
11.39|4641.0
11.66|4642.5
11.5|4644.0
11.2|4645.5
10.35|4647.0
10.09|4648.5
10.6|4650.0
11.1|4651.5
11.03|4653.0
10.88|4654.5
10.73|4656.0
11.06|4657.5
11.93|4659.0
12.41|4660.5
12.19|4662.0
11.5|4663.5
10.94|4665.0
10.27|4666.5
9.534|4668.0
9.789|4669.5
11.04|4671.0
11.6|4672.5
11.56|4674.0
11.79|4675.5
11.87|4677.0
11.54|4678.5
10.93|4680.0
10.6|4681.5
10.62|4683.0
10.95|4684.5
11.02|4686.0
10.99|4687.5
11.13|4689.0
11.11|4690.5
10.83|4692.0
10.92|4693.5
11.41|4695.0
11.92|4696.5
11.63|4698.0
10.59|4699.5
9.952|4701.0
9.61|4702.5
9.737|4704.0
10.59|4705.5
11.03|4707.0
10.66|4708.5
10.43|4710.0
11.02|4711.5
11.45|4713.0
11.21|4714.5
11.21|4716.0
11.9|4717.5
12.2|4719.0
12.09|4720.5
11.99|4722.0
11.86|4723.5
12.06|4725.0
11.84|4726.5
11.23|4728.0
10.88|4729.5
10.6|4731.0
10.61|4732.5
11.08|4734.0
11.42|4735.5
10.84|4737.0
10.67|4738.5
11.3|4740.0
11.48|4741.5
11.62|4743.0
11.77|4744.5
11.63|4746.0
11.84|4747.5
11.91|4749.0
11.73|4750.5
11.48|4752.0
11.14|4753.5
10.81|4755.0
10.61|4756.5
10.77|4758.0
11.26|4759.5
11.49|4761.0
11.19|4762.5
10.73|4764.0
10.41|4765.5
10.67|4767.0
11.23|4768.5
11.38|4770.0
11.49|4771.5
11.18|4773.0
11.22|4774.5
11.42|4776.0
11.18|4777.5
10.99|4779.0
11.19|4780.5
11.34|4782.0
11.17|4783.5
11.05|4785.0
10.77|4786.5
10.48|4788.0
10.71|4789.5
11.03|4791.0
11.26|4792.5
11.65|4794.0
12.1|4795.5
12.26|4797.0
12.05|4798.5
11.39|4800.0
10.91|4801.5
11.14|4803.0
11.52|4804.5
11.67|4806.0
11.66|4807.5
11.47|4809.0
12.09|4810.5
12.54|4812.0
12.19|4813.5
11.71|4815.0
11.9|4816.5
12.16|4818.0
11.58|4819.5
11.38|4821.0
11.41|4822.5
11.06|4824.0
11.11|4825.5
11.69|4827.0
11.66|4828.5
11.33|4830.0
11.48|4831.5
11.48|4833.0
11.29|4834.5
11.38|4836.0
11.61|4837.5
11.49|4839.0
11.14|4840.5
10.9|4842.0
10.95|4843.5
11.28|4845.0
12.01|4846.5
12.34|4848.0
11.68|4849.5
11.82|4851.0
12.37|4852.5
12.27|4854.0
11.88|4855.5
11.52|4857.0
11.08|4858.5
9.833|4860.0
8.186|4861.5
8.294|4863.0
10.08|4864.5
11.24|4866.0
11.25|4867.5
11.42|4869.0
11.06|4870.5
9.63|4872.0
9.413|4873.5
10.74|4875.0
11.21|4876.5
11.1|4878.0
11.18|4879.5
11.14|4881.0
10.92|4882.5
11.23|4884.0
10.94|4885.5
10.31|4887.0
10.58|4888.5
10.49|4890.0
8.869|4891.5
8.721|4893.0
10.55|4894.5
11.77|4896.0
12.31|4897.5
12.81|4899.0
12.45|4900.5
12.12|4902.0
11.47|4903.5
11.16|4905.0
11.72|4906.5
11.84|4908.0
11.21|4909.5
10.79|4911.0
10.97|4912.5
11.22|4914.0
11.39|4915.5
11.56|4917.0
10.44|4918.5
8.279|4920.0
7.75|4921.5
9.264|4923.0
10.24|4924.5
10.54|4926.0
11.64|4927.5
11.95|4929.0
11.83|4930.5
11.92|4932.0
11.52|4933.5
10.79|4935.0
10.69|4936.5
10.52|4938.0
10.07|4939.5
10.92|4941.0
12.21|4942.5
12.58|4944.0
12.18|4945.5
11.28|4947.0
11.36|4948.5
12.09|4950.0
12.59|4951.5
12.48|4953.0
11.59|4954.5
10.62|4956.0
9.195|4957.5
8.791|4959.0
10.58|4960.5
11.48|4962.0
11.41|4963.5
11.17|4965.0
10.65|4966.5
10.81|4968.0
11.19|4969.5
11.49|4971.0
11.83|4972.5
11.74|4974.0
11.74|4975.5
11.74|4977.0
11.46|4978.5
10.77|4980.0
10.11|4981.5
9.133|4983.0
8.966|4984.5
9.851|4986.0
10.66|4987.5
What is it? 0.041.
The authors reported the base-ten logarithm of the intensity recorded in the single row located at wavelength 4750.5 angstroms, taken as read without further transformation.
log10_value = 1.069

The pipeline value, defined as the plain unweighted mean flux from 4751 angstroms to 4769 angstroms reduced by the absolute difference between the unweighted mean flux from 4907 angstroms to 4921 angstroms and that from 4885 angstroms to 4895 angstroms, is 10.2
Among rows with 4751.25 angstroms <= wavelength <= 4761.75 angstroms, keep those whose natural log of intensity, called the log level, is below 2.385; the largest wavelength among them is 4758.0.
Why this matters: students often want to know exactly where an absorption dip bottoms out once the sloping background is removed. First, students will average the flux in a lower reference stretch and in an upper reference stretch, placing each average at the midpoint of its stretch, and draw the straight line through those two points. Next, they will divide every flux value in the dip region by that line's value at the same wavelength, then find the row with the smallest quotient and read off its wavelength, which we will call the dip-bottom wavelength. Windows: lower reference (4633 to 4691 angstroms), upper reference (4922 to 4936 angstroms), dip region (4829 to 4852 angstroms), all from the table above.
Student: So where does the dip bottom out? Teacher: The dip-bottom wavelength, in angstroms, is 4842.0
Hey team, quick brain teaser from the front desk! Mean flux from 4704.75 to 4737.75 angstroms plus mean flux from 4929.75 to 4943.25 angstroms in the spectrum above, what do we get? 22.4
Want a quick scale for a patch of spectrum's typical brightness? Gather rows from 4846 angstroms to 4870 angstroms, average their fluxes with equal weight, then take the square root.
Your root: 3.33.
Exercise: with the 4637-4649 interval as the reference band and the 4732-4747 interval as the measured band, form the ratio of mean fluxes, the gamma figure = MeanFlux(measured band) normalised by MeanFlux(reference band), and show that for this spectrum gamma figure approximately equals 1.02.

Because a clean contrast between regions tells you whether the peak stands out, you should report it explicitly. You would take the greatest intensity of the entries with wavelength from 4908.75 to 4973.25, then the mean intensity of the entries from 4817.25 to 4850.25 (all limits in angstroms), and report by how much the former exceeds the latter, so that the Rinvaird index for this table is 1.1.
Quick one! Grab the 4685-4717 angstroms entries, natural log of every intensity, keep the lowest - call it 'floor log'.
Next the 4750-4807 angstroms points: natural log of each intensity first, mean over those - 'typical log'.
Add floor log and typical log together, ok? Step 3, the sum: 4.68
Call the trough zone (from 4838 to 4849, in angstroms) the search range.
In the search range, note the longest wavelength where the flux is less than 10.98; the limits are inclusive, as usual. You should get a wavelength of 4843.5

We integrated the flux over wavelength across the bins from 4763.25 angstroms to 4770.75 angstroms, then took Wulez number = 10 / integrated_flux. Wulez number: 0.123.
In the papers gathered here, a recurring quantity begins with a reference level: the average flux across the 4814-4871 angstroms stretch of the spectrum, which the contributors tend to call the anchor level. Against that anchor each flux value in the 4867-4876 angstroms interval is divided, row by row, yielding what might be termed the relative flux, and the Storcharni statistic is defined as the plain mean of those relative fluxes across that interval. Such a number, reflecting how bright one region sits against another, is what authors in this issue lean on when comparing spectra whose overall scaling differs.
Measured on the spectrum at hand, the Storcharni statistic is 0.94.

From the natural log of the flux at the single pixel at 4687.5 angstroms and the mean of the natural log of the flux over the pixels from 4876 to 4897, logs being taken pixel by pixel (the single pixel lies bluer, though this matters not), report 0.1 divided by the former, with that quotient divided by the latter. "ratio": 0.0177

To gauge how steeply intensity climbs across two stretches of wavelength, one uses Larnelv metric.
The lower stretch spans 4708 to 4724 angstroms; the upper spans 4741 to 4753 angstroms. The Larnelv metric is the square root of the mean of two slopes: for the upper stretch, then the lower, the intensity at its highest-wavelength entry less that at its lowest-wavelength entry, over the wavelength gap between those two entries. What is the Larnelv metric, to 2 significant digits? 0.20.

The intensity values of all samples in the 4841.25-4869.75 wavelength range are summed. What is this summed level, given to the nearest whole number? 210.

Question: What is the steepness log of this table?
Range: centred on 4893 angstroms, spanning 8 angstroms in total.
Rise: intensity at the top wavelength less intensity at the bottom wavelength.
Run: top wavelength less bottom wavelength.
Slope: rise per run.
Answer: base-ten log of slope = -0.67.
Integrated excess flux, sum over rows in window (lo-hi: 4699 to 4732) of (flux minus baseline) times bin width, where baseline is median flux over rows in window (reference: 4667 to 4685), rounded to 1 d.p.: 3.4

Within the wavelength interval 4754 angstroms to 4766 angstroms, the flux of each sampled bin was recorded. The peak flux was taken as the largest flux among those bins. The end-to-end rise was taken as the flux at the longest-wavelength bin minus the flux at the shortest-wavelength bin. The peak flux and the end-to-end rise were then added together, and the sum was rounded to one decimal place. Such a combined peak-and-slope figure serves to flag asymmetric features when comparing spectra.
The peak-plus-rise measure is 11.1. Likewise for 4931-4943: 12.5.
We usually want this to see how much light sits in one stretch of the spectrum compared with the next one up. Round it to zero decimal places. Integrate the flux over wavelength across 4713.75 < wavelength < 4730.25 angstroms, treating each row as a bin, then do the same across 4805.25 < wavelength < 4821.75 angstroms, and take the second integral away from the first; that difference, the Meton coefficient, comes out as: -3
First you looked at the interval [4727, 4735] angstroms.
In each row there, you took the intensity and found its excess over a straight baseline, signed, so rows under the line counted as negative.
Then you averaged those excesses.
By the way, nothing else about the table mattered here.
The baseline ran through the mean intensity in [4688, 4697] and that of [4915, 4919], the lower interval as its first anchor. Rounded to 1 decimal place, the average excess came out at -0.3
